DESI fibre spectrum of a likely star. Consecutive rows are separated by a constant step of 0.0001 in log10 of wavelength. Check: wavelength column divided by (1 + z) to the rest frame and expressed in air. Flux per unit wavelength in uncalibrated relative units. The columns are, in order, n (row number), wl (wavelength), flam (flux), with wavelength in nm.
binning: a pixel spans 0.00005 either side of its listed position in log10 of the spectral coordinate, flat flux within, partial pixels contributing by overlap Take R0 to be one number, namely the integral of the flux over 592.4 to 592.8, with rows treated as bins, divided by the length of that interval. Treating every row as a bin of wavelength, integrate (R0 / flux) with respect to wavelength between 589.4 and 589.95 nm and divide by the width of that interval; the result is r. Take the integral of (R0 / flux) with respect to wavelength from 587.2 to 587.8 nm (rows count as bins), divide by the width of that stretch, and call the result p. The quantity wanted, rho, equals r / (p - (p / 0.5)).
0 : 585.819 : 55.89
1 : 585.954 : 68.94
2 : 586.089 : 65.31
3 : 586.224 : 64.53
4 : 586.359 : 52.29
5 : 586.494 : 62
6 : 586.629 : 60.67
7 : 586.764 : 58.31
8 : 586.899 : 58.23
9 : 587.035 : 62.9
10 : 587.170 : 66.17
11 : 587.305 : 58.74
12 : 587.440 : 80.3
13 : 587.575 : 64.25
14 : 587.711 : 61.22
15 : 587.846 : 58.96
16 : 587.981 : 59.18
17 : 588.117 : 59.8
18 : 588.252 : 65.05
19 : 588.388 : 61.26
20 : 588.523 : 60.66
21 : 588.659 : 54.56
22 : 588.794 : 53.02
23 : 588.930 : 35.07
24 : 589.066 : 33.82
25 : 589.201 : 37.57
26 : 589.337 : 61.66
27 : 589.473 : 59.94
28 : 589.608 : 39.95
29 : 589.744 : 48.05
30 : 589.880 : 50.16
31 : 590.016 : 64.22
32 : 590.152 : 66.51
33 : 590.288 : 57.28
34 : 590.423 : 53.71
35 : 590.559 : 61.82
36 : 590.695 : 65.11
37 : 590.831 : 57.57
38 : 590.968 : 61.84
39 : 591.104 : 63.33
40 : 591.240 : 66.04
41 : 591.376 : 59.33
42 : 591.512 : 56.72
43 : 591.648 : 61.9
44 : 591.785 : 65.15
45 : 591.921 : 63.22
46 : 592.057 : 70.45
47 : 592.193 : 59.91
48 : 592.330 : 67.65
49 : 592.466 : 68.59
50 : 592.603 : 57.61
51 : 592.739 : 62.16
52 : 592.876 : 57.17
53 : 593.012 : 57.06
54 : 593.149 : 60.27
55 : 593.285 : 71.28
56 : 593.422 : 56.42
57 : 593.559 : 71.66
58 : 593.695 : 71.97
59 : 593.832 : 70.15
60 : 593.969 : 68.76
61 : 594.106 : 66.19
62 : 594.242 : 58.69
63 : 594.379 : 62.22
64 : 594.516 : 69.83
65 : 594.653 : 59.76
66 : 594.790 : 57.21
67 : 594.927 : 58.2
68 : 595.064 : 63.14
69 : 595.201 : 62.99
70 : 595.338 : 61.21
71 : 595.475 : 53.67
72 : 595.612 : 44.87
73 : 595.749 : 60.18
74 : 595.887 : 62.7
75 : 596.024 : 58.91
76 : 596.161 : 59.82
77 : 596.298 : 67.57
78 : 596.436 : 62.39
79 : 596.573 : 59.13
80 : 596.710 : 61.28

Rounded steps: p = 0.97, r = 1.29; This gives -1.33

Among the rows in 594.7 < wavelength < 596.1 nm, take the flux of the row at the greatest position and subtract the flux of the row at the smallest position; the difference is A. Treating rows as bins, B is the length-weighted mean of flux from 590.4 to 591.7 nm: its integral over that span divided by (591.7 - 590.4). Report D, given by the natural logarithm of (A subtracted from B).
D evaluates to 4.08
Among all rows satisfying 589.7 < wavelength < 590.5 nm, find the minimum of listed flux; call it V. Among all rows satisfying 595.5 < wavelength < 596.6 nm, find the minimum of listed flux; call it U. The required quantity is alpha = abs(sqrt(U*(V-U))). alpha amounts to 12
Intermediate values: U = 44.87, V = 48.05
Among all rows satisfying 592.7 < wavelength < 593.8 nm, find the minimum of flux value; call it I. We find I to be 56.42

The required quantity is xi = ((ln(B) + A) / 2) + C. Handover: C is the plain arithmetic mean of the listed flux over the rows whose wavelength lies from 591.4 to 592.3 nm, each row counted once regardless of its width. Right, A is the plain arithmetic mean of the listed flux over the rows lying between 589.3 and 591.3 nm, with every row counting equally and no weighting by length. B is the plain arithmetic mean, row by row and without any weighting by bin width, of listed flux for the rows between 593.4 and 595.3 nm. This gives 94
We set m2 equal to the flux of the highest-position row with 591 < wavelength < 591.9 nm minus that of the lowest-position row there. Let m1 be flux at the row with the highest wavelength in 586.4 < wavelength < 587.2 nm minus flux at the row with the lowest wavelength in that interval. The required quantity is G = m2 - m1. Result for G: -2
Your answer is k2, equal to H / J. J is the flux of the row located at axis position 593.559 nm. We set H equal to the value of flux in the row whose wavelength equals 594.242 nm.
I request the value 0.8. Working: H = 58.69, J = 71.66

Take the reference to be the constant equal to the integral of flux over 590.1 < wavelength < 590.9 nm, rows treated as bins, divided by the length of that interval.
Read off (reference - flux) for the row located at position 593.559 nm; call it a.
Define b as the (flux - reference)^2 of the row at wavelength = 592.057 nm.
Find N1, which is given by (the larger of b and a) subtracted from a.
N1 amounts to -116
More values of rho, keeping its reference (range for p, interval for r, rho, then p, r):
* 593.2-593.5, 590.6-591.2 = -1.02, 0.99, 1.01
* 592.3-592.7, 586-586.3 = -0.98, 0.99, 0.97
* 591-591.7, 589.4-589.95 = -1.26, 1.02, 1.29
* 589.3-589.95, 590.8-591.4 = -0.81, 1.25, 1.01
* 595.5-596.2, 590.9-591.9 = -0.91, 1.12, 1.01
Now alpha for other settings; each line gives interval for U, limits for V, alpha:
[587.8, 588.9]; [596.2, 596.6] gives 18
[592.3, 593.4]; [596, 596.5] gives 10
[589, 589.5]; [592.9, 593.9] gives 28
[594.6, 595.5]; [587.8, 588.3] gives 17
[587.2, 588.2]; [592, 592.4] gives 8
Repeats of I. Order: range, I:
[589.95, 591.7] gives 53.71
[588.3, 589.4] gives 33.82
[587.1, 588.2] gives 58.74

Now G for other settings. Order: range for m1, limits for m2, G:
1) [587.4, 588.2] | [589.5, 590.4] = 38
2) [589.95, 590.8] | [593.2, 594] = -3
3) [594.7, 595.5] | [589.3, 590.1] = 6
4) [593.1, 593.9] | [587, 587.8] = -12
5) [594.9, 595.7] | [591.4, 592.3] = 17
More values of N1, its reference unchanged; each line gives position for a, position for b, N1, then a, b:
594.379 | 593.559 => -133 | -2.0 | 131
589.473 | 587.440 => -404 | 0.3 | 404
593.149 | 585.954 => -76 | -0.1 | 76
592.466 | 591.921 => -17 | -8.4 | 9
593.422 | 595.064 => -5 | 3.8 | 9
